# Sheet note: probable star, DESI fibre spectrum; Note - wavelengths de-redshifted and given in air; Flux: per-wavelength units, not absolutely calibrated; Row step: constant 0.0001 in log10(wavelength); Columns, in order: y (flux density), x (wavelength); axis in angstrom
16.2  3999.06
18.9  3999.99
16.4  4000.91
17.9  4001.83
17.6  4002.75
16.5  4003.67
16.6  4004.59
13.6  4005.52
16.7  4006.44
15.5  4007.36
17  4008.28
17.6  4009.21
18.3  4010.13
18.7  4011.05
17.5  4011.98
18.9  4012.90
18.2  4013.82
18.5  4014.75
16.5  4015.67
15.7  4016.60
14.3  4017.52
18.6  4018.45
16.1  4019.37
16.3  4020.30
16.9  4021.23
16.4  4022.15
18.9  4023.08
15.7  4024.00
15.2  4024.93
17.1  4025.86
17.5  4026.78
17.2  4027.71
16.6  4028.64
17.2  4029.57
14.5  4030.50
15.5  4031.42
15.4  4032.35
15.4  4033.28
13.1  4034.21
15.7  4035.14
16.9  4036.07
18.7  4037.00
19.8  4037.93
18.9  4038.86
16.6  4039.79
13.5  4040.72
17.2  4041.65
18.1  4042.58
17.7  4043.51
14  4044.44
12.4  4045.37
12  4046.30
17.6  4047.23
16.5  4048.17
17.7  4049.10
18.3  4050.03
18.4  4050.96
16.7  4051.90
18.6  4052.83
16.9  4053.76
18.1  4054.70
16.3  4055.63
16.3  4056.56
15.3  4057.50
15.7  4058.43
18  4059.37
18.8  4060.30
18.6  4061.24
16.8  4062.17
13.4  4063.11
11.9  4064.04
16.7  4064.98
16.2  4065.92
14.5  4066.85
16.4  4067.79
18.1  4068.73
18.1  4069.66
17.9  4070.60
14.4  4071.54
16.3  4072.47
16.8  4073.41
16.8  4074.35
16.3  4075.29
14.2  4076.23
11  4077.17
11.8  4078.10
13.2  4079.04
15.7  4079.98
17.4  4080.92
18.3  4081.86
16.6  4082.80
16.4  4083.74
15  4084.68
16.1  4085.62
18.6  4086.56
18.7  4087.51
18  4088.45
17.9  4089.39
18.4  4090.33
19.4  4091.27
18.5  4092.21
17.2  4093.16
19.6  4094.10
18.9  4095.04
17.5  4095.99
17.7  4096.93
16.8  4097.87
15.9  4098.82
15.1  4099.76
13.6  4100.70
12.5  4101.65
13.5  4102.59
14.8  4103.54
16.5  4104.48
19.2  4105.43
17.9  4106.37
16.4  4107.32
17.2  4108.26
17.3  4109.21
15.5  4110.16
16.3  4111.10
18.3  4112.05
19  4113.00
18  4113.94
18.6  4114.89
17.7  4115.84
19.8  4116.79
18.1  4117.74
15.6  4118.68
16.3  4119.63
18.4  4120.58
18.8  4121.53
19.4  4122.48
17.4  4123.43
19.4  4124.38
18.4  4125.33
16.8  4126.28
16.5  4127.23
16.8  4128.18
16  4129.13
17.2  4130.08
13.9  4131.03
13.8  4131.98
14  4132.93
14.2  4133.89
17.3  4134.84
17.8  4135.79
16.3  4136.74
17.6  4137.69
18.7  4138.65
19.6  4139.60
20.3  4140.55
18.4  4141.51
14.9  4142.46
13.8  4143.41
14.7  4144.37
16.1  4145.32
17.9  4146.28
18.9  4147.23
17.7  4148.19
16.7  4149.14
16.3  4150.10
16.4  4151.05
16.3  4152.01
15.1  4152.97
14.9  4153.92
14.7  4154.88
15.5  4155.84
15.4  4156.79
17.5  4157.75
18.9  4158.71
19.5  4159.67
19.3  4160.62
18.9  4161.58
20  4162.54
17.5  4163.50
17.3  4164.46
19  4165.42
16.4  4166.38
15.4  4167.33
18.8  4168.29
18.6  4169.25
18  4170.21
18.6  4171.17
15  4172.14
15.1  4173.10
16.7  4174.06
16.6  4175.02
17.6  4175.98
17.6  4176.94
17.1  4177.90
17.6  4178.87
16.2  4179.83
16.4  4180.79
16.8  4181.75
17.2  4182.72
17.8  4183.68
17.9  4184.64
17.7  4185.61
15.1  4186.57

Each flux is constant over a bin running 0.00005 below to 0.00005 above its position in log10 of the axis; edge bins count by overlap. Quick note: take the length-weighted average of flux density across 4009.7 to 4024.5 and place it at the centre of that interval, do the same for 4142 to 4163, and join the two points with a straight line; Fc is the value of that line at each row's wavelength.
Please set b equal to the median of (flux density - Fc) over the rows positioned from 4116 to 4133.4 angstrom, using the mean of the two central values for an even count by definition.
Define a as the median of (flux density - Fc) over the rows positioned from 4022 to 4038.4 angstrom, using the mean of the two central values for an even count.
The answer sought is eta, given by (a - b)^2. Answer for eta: 0.68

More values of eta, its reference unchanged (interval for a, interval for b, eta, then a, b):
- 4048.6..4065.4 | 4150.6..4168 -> 0.11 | -0.2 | 0.10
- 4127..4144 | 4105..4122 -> 1.55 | -0.2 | 1.03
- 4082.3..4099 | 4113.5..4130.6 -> 0.01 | 0.8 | 0.94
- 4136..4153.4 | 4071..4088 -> 0.24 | -0.2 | -0.74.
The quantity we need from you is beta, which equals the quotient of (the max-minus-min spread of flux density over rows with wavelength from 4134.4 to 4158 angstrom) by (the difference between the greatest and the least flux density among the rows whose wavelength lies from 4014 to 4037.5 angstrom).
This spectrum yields 1.12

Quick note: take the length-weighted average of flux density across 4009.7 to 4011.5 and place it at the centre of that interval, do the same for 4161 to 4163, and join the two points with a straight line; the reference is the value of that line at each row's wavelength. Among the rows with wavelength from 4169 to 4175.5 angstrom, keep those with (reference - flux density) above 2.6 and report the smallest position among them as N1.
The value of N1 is 4172.14 angstrom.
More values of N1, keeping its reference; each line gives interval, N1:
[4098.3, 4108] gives 4098.82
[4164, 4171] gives 4166.38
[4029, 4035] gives 4030.50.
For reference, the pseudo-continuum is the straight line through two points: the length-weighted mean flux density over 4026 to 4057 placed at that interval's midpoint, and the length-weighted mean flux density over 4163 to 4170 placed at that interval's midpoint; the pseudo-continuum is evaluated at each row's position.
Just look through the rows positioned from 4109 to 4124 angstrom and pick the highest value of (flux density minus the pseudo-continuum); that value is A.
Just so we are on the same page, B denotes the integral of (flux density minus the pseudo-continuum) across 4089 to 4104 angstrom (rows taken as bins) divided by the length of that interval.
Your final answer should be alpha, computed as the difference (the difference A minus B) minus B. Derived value 3.23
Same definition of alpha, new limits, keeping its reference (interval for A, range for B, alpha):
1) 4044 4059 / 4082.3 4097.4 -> 0.30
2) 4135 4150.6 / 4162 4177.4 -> 3.40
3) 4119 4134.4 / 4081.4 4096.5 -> 0.42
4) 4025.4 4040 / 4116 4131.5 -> 2.91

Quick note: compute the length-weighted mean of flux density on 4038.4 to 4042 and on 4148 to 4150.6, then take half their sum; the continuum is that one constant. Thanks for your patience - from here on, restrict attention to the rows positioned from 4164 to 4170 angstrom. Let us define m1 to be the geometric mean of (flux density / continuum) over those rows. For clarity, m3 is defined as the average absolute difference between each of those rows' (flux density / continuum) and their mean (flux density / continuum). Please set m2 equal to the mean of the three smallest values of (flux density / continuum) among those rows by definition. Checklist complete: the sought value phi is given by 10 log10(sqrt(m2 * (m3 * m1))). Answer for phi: -5.62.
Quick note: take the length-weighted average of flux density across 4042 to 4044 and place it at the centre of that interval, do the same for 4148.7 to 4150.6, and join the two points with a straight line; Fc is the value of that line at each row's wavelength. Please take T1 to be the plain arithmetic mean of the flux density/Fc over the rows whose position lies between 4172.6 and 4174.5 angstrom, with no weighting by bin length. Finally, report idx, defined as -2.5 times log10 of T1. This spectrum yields 0.02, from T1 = 0.98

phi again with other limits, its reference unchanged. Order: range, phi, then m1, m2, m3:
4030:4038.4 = -5.55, 0.96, 0.86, 0.094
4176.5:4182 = -7.69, 1.02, 0.99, 0.029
